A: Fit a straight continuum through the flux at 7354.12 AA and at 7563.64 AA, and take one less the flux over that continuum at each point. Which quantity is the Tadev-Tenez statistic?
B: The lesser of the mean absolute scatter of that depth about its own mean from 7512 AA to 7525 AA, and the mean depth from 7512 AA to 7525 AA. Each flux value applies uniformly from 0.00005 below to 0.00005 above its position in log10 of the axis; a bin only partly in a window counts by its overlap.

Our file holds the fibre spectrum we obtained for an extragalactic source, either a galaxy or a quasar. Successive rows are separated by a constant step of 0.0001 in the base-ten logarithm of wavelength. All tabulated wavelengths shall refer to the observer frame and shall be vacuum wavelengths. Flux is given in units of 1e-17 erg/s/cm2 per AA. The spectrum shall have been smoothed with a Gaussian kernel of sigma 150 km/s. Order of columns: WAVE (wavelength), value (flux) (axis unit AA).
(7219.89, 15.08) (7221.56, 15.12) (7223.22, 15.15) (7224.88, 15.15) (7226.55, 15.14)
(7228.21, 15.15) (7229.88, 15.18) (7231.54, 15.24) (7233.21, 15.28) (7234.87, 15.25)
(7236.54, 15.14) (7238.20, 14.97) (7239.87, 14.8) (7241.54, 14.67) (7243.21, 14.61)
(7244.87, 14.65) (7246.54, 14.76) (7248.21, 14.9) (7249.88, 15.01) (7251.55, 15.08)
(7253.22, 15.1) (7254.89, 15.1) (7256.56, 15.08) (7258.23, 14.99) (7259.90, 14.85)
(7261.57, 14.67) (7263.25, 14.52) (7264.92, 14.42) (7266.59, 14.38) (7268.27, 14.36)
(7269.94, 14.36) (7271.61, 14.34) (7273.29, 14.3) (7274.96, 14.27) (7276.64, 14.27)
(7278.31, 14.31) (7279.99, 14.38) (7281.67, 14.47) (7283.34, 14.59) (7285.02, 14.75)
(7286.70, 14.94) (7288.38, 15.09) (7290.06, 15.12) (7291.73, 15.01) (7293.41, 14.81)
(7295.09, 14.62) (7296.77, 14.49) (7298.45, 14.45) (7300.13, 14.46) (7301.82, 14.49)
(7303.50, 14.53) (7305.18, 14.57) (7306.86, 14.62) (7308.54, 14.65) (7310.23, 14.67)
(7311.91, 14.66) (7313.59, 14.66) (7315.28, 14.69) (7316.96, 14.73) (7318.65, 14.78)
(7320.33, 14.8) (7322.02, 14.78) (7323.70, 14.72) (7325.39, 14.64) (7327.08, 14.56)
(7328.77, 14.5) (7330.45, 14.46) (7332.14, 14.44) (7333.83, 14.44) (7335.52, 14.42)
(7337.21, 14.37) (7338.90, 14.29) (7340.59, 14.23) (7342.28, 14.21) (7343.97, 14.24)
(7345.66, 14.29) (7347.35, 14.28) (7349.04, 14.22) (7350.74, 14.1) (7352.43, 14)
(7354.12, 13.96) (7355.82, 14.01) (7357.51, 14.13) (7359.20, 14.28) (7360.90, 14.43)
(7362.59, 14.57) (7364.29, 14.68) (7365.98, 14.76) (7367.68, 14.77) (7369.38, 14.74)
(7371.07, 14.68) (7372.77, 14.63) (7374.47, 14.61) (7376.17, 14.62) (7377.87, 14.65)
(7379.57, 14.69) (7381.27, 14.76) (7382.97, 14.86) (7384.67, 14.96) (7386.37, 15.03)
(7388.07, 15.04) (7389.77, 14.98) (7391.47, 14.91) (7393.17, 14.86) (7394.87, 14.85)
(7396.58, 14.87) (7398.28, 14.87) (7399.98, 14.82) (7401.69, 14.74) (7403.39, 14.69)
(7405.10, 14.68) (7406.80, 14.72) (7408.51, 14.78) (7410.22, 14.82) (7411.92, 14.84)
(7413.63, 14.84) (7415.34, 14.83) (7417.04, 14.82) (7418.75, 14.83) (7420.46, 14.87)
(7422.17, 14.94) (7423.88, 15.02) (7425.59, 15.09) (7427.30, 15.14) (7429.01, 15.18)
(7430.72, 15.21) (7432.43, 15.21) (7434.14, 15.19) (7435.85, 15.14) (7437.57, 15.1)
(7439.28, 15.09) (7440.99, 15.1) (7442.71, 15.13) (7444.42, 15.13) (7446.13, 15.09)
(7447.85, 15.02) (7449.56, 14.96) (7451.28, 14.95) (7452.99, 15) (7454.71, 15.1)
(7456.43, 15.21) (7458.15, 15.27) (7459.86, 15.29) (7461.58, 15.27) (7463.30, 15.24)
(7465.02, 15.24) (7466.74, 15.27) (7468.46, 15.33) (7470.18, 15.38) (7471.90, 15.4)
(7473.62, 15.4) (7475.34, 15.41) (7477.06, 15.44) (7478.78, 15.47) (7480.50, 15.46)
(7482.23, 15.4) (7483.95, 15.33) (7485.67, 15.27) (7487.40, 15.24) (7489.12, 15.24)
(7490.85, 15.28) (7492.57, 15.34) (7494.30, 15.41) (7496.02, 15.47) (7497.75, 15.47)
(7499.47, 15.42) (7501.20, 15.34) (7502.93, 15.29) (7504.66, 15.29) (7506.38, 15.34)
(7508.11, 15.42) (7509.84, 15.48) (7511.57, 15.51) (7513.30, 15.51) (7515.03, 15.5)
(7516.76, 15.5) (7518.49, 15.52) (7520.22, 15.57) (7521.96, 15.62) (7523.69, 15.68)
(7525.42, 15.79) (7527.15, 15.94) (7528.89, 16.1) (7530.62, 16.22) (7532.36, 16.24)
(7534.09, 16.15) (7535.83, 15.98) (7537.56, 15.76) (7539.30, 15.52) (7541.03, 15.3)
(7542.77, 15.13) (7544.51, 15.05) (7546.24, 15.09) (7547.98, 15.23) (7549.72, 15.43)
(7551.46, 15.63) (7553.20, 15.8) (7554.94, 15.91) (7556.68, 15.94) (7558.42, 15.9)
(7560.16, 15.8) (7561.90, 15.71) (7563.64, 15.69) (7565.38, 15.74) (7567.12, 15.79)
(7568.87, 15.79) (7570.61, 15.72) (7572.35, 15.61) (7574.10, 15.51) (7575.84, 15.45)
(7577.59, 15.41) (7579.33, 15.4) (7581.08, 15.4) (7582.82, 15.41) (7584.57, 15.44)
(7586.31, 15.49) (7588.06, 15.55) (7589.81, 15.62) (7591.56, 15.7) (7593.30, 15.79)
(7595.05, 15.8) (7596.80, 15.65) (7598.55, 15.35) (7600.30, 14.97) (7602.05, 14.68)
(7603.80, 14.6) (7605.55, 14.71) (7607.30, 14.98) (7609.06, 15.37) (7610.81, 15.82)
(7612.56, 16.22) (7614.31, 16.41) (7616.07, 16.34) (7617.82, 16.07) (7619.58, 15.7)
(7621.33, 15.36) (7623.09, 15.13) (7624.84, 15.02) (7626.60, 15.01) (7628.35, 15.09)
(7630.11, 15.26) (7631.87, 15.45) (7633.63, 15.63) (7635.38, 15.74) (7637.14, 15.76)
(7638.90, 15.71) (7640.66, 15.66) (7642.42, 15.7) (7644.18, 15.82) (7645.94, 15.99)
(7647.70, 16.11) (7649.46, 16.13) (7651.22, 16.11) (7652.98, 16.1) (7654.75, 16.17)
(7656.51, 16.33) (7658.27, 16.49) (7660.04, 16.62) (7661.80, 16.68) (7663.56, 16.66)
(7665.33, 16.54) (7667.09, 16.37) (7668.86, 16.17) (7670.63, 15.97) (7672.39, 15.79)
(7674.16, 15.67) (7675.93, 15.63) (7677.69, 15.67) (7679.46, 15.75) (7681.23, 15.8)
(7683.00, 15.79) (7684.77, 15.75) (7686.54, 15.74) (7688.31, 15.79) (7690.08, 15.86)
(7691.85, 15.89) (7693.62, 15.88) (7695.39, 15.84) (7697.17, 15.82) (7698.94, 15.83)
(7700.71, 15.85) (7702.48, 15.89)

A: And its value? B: -0.016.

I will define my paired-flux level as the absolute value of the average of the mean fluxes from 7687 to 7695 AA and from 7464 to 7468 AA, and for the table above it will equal 15.6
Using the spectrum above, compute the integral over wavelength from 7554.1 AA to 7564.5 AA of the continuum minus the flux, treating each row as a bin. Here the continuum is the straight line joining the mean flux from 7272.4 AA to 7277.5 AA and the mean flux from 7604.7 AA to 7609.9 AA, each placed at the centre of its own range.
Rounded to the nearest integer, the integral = -10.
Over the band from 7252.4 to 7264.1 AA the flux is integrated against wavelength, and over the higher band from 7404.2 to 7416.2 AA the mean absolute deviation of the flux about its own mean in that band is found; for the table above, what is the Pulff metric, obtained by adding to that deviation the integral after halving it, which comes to 87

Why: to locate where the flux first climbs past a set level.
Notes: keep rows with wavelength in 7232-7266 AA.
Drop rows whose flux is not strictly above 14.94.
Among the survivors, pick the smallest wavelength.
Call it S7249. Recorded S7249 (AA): 7233.21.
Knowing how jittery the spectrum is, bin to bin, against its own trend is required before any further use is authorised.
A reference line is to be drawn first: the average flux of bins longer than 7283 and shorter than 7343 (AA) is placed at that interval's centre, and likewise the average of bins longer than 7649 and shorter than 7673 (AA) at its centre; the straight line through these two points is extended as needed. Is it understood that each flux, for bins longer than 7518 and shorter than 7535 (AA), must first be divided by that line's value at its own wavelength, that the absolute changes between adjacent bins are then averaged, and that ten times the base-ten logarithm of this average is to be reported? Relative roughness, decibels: -22.7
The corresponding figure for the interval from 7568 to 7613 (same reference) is -20.5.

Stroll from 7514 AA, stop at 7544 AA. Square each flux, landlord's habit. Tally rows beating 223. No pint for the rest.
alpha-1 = 17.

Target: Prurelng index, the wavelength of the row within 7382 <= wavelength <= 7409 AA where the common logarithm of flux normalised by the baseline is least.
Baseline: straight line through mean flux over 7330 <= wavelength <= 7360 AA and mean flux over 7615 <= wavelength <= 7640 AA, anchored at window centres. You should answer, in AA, 7405.10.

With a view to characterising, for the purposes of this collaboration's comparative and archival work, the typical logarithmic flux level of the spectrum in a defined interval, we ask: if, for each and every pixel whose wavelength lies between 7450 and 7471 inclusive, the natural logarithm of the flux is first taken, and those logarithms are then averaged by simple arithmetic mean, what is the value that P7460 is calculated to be 2.72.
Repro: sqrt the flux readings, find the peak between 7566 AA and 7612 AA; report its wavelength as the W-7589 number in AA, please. 7610.81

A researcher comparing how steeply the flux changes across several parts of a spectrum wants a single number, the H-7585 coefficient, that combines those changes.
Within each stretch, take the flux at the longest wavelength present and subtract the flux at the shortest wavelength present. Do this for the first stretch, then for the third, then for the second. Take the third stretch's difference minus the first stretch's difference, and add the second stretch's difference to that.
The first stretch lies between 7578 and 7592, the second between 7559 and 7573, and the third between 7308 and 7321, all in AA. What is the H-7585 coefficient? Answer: -0.3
